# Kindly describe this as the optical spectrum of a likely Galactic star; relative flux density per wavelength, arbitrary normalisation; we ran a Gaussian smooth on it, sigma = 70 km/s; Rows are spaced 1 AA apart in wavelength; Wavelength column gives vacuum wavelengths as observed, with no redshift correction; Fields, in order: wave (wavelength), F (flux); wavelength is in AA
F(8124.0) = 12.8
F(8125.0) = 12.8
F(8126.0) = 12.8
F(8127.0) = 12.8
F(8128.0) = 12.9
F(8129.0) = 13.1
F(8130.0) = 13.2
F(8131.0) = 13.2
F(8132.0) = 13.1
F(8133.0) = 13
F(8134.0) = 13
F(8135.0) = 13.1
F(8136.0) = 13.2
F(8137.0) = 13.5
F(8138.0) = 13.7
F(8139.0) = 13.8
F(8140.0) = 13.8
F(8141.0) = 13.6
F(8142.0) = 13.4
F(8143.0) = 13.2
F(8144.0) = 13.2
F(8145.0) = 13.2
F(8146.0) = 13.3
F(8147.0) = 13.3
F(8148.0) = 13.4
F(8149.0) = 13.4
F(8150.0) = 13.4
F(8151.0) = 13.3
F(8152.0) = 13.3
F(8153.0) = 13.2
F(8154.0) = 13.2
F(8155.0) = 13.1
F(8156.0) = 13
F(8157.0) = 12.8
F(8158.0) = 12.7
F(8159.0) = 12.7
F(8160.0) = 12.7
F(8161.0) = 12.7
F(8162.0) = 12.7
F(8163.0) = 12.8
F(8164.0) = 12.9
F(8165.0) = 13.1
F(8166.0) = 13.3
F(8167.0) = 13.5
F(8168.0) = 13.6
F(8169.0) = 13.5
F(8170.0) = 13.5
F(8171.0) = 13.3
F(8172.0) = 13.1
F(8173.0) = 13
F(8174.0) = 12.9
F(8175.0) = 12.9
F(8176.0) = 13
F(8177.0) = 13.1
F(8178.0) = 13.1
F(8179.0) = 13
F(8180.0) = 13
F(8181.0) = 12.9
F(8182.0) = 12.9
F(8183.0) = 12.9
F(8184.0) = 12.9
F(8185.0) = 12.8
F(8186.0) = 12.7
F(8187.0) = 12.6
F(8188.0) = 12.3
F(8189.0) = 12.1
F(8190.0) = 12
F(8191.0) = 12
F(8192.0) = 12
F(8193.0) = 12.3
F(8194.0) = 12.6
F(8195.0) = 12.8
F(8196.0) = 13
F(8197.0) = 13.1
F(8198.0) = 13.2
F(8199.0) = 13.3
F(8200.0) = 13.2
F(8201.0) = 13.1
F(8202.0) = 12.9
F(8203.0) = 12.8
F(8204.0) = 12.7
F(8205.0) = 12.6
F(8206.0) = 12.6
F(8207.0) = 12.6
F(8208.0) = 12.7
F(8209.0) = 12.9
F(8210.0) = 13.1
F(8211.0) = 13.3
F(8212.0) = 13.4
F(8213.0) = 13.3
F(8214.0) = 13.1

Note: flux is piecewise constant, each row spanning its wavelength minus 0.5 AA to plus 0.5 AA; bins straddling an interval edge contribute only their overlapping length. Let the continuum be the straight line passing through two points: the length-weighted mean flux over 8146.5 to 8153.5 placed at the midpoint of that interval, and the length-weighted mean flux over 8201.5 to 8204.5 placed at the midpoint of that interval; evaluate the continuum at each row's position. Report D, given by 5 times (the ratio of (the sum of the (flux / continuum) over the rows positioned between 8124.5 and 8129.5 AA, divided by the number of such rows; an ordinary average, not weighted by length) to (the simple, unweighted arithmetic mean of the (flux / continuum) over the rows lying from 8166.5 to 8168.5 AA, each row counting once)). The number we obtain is 4.61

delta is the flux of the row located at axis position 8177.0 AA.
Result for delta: 13.1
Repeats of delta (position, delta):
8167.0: 13.5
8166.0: 13.3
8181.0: 12.9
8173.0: 13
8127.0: 12.8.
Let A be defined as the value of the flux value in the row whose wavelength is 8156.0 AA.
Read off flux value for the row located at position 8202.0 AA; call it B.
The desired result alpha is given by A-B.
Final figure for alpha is 0.1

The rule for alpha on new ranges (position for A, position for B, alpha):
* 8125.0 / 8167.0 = -0.7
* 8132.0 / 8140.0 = -0.7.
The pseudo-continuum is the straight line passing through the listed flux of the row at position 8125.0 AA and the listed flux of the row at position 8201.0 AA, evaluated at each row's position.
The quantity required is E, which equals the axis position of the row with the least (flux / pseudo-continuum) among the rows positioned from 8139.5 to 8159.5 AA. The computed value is 8159.0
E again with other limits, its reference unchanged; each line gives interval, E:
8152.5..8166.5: 8162.0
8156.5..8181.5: 8162.0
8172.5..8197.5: 8192.0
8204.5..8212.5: 8207.0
